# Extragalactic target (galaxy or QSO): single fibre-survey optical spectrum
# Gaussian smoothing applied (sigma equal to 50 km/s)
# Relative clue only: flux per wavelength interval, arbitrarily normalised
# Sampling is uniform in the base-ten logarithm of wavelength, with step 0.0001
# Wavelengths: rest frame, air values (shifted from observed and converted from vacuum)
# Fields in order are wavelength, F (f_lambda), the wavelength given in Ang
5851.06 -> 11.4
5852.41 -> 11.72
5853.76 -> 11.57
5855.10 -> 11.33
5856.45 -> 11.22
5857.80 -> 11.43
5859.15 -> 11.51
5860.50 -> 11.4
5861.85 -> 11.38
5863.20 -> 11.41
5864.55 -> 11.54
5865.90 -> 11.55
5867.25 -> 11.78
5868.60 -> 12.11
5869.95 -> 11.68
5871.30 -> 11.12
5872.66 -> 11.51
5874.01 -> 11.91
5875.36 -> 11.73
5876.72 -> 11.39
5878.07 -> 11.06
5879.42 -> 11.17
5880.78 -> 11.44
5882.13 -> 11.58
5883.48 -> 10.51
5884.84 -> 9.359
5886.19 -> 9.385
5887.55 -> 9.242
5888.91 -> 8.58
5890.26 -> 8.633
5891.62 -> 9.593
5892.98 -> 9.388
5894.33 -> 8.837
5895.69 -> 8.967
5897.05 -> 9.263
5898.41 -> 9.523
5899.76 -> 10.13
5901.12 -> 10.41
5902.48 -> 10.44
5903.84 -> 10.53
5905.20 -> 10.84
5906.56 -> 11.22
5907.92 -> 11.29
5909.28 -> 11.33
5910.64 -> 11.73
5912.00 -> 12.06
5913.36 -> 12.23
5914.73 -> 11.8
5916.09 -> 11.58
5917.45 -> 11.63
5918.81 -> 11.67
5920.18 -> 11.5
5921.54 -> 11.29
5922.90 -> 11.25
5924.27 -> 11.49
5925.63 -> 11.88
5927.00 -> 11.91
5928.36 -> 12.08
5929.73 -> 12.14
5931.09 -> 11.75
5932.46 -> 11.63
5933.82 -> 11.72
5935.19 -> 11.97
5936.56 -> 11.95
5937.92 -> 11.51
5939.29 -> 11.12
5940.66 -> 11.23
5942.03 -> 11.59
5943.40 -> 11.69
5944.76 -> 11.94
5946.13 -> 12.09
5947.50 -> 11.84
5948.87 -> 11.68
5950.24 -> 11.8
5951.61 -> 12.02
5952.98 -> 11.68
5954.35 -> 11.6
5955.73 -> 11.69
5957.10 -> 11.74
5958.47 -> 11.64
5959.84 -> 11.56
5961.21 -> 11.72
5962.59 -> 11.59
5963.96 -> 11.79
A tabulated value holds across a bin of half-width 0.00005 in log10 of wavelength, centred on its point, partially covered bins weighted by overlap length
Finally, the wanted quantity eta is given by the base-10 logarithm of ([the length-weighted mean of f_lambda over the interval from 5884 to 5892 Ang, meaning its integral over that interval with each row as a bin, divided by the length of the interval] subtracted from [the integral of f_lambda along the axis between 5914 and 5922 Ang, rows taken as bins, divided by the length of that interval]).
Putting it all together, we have 0.4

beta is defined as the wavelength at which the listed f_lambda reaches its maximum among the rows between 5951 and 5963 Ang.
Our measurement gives 5951.61 Ang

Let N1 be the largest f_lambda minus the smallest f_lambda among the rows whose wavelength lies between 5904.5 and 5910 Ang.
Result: 0.49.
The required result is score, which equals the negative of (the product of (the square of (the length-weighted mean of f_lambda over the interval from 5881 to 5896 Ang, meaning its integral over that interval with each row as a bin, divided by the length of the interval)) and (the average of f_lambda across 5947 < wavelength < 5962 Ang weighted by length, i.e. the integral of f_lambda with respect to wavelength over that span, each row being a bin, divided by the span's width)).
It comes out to -1065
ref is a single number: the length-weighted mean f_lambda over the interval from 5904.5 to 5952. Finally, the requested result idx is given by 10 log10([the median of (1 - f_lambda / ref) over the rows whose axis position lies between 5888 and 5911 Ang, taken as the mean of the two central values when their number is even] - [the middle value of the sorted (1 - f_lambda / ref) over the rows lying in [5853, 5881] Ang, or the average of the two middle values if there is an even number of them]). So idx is -9.5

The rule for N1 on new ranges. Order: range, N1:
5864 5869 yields 0.57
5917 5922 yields 0.38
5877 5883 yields 0.52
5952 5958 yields 0.14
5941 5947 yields 0.50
